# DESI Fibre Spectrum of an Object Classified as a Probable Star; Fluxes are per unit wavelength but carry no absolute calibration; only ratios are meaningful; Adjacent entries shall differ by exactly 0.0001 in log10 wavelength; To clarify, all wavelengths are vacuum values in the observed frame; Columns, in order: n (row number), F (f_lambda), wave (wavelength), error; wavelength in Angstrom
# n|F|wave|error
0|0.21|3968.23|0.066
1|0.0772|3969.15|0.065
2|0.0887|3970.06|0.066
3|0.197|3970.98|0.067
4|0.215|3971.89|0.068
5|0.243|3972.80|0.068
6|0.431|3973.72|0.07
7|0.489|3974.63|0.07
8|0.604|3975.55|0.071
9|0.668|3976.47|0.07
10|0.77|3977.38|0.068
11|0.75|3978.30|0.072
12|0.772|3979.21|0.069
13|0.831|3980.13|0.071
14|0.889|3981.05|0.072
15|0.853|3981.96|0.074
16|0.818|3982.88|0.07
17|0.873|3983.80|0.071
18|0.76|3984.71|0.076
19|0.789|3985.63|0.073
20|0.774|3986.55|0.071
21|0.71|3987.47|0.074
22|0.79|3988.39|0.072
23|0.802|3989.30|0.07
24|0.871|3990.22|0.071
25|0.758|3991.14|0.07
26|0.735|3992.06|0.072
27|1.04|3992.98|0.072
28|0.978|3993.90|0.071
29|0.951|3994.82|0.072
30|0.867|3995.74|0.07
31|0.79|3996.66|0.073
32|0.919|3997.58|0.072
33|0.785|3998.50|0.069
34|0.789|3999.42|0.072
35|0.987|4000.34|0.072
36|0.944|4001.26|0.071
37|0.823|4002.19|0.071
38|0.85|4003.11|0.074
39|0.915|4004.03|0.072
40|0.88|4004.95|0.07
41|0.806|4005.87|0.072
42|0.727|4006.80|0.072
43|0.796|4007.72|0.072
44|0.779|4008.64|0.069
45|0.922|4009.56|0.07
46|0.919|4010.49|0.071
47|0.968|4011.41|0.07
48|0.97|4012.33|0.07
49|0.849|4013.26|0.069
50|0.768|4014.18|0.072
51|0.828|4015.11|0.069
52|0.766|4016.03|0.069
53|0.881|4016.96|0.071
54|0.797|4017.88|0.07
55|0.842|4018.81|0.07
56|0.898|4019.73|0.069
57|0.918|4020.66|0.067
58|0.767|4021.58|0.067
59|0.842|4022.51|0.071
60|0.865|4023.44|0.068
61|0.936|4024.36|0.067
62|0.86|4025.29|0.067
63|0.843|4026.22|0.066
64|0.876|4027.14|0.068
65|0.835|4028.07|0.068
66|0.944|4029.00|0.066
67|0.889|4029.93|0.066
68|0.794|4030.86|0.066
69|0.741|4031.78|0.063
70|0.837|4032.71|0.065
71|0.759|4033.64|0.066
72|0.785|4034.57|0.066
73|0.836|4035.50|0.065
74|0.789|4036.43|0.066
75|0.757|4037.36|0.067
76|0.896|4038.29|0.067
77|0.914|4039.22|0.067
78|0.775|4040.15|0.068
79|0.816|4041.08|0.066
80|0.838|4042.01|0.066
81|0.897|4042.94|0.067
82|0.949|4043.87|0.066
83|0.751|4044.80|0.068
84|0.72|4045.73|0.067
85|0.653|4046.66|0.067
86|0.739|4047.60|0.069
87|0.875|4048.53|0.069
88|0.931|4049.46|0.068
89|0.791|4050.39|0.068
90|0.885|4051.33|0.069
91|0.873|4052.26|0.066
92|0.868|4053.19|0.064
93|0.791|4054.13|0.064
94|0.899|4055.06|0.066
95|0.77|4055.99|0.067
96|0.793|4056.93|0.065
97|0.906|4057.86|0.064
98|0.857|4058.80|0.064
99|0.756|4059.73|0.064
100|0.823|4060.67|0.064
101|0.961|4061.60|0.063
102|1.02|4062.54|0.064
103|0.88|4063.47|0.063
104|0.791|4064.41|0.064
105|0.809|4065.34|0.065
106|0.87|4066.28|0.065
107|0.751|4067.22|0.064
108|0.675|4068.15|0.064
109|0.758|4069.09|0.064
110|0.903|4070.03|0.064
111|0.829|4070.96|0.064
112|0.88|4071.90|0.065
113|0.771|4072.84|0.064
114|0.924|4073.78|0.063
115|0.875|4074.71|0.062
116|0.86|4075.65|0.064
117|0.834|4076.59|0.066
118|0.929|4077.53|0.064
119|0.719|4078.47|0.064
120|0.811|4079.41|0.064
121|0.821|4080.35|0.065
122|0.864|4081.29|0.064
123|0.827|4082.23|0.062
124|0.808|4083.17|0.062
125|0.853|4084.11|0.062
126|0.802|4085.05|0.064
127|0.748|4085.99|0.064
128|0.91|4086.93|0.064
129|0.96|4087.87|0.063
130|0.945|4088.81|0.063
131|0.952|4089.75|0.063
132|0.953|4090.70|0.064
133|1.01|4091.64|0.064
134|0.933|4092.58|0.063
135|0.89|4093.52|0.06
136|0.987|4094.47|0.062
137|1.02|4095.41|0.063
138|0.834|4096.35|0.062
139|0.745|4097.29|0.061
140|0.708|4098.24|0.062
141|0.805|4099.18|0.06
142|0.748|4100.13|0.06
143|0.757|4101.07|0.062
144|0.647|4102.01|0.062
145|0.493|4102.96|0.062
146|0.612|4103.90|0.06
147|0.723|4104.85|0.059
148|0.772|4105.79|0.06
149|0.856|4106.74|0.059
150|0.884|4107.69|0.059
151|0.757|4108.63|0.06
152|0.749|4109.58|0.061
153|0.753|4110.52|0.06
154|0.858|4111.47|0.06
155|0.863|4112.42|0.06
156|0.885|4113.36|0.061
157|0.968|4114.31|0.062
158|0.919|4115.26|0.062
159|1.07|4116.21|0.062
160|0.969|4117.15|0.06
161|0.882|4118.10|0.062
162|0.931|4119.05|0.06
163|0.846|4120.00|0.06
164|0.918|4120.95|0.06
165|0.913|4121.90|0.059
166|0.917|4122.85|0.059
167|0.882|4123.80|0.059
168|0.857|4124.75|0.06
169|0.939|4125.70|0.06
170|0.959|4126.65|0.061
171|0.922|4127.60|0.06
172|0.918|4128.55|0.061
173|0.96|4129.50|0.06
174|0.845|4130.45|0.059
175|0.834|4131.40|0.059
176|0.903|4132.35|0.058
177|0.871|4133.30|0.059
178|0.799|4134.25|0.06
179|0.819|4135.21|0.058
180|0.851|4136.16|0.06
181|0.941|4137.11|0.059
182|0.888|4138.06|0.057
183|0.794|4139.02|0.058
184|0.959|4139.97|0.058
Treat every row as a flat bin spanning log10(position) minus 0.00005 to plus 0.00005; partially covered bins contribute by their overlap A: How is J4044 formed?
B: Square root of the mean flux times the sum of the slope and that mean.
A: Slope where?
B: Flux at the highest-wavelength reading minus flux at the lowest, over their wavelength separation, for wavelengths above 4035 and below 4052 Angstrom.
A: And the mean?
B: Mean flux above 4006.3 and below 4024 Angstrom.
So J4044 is 0.849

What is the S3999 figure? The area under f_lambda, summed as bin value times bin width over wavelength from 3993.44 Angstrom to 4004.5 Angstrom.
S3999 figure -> 9.8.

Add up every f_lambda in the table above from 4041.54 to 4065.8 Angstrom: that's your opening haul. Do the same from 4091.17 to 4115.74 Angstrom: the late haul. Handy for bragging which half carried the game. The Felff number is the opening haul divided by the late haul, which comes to 1.03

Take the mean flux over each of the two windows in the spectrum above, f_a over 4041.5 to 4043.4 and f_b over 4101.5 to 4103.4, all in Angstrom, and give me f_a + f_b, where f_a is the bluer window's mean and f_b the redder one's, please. 1.44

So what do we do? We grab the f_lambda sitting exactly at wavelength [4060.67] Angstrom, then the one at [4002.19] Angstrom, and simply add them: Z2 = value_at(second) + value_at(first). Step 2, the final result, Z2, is 1.65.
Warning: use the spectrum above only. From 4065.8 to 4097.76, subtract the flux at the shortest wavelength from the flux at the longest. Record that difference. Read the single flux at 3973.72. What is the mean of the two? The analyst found 0.15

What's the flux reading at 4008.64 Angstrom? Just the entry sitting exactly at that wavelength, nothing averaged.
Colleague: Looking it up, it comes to 0.779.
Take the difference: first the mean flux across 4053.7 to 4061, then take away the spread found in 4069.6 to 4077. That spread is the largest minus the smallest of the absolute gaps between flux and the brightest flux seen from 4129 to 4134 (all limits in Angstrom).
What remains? 0.67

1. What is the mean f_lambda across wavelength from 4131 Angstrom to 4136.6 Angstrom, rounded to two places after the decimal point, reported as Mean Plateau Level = 0.85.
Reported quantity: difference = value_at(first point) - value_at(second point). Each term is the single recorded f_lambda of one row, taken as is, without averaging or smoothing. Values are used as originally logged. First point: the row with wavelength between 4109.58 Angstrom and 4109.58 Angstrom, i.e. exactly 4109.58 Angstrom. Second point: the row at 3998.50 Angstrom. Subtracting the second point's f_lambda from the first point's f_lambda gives -0.04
